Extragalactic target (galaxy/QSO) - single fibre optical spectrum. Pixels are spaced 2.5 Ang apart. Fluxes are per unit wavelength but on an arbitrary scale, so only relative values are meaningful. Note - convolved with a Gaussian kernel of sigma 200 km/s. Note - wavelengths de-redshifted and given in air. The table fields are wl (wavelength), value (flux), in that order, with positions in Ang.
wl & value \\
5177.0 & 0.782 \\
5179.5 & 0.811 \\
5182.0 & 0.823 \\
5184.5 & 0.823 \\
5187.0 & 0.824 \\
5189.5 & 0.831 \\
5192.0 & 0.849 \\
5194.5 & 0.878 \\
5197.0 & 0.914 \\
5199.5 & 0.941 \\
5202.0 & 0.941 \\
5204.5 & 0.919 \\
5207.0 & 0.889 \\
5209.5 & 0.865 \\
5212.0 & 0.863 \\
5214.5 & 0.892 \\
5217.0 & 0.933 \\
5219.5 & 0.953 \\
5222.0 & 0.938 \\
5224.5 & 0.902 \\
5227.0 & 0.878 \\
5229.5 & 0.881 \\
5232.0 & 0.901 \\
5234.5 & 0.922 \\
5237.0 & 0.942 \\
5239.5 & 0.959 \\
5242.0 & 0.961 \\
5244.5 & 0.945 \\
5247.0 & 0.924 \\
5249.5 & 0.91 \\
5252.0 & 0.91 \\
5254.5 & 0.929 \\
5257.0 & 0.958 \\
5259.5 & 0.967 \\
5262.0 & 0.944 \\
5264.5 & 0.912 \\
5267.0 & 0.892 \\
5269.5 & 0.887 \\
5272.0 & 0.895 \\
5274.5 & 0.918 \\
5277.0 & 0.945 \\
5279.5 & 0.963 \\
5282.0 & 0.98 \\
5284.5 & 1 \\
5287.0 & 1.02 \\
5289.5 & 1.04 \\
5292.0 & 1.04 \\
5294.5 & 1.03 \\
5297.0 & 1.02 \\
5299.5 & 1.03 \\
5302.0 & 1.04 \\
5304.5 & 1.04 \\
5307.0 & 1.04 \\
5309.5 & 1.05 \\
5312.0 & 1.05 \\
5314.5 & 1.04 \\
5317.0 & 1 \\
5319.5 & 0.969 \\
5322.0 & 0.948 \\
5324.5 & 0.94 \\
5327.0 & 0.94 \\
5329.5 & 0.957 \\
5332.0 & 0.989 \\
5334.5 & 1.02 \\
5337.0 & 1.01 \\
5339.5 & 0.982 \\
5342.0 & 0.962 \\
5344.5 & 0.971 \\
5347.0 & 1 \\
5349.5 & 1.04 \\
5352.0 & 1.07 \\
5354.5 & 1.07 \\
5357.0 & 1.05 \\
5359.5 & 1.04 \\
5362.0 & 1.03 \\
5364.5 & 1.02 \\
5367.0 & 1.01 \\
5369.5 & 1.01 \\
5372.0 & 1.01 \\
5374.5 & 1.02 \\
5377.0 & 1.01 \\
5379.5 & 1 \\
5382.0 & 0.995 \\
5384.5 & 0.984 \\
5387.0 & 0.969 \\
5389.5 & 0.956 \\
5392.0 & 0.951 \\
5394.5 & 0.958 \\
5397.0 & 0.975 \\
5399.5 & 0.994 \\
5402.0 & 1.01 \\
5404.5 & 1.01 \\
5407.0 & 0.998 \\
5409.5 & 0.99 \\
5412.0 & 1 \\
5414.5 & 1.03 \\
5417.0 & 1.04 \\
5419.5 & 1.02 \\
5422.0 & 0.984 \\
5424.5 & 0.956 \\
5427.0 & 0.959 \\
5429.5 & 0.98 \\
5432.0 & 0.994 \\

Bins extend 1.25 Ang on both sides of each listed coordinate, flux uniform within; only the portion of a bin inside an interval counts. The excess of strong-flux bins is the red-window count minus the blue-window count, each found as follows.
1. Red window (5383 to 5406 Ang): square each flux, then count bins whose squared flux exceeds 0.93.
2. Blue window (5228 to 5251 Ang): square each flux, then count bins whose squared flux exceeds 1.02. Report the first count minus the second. 6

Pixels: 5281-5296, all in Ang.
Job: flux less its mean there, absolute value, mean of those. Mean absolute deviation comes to 0.019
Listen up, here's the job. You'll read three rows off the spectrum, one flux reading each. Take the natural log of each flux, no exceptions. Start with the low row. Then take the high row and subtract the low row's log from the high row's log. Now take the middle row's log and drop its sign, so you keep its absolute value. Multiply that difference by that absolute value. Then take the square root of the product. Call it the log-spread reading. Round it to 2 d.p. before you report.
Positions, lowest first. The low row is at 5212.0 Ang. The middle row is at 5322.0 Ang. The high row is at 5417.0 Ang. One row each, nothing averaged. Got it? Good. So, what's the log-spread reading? 0.10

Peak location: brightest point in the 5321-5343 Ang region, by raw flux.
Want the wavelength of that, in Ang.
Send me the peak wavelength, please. 5334.5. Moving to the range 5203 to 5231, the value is 5219.5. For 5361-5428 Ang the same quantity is 5417.0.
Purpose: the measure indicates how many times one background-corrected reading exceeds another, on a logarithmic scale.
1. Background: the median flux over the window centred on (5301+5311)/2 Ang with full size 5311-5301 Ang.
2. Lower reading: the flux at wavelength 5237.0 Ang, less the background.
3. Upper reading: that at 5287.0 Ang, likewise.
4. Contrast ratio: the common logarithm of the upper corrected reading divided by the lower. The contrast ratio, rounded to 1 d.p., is -0.7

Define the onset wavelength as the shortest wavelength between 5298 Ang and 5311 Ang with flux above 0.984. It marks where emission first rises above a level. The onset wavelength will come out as 5299.5 Ang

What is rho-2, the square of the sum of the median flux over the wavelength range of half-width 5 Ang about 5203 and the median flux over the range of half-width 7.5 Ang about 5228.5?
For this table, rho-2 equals 3.4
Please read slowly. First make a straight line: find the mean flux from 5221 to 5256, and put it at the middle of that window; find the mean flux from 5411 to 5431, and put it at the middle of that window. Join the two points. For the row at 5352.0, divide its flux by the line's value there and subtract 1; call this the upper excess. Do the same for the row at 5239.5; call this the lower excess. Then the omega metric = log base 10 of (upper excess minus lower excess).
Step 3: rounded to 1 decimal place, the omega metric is -1.2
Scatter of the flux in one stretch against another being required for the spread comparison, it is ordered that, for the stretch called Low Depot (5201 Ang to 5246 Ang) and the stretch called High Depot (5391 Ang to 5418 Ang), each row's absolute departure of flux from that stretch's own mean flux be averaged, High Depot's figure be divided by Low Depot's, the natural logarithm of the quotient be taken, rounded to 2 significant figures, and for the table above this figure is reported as -0.33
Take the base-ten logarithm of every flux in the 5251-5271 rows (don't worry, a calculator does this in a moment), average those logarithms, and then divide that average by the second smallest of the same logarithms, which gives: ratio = 0.7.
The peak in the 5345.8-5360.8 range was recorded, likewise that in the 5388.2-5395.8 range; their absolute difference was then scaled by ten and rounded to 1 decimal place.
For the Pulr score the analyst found 1.1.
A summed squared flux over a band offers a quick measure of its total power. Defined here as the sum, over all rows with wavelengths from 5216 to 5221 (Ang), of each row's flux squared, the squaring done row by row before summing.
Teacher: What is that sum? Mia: 1.78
